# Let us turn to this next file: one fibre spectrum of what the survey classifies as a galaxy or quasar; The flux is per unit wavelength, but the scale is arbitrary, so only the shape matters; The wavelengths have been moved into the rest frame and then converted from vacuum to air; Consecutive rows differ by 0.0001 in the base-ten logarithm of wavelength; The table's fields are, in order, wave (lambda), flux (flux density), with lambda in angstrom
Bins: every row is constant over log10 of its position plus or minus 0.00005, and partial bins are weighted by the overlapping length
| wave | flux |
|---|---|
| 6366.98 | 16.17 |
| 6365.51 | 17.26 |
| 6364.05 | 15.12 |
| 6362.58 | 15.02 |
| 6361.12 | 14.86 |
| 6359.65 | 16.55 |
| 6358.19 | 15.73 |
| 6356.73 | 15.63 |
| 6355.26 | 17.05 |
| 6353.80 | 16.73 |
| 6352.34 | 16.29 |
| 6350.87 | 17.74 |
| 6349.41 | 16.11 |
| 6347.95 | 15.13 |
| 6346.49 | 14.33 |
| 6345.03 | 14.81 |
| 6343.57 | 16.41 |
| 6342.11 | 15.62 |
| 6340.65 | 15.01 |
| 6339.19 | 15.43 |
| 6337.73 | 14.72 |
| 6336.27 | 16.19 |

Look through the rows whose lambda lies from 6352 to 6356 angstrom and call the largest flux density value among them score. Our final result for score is 17.05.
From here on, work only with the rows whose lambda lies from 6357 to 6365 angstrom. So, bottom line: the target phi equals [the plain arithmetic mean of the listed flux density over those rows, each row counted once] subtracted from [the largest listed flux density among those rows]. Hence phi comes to 1.1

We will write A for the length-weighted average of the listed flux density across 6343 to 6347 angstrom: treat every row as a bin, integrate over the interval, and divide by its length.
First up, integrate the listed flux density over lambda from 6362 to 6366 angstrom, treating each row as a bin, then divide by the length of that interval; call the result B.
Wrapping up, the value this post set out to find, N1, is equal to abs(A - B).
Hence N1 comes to 0.6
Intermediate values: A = 15.2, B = 15.7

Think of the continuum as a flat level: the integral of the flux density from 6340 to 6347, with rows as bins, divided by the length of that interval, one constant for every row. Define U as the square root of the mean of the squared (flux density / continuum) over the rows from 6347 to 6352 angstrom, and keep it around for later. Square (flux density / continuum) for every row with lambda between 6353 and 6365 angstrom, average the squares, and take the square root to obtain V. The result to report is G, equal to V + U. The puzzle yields 2.109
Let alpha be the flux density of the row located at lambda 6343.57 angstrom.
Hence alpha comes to 16.41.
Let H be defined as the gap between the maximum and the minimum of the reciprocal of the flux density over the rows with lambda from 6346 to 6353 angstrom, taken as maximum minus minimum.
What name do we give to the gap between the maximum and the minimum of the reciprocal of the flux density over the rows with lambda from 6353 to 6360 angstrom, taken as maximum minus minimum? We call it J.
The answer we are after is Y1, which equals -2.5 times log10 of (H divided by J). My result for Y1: -1.00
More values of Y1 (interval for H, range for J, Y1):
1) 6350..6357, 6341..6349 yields 0.16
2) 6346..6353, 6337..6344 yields -0.71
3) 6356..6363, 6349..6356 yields -0.20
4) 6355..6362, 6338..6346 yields -0.30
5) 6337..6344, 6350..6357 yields 0.09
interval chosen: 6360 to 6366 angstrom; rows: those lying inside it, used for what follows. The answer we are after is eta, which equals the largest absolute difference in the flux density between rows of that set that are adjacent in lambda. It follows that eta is 2.14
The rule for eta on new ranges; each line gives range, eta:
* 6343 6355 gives 1.63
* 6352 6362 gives 1.69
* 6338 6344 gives 0.79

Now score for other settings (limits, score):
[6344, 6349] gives 15.13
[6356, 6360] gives 16.55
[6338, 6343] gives 15.62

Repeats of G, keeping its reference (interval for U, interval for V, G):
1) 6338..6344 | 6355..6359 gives 2.081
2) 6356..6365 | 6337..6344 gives 2.026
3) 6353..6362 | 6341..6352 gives 2.087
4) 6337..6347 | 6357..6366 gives 2.029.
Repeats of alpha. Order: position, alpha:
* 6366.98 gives 16.17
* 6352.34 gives 16.29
